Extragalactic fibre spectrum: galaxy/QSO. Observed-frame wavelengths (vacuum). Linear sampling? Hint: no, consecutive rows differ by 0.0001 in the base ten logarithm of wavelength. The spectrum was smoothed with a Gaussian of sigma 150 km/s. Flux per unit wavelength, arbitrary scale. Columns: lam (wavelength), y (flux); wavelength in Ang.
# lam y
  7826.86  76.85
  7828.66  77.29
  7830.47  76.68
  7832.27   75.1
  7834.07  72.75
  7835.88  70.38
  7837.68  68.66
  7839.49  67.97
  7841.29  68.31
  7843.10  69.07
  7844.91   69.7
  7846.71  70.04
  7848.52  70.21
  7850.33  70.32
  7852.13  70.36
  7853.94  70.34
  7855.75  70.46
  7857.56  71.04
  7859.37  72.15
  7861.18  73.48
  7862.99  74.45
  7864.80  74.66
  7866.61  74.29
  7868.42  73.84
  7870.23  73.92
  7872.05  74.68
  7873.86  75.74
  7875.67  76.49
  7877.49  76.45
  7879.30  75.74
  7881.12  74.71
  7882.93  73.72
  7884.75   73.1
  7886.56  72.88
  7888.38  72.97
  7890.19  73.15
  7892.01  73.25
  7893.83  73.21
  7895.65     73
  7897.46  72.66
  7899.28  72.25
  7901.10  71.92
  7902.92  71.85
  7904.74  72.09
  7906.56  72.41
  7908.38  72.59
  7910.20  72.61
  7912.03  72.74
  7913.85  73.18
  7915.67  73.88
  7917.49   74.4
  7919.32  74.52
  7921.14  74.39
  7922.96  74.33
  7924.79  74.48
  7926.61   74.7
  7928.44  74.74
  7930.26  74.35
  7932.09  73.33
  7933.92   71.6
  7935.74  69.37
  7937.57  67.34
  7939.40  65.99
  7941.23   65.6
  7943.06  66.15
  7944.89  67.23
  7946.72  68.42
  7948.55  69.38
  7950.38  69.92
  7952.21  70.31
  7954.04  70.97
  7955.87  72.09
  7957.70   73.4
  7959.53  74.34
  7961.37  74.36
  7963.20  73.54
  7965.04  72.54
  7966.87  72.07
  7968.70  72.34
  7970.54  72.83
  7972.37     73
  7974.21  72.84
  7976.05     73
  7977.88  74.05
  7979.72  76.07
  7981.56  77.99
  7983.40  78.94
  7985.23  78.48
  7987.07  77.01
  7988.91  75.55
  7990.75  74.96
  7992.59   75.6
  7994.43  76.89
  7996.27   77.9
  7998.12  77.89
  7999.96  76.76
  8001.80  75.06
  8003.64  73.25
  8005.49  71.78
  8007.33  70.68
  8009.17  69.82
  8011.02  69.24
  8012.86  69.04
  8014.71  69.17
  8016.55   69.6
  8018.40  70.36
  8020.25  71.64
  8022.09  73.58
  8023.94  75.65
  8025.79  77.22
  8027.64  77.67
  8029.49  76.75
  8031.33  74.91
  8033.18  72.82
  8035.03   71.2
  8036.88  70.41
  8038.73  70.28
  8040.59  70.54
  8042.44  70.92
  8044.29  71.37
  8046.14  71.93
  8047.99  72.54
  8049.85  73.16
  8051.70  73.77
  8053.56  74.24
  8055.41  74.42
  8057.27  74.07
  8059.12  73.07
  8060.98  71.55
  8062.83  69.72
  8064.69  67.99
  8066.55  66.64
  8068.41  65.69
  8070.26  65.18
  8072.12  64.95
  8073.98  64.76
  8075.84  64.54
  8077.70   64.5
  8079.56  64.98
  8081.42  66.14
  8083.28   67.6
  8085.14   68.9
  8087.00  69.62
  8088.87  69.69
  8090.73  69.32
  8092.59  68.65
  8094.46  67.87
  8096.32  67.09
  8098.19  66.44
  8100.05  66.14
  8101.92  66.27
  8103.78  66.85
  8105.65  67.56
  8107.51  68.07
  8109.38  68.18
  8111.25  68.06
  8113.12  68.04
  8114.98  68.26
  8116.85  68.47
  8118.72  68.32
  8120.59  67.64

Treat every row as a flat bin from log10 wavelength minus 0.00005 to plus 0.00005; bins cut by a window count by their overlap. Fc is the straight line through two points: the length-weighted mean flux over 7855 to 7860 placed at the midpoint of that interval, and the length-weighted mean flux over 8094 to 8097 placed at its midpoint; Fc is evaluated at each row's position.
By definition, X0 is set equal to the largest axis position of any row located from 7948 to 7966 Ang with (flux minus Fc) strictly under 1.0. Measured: 7952.21 Ang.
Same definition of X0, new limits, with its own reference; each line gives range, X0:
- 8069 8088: 8083.28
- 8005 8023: 8016.55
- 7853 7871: 7857.56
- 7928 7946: 7944.89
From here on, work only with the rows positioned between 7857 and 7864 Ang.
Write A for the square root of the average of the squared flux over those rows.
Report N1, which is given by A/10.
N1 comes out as 7.28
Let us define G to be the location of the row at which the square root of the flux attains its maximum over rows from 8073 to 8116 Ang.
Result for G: 8088.87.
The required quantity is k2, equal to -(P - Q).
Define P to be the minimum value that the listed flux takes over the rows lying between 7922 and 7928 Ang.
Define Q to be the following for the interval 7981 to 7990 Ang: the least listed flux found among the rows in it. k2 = 1.2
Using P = 74.33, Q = 75.55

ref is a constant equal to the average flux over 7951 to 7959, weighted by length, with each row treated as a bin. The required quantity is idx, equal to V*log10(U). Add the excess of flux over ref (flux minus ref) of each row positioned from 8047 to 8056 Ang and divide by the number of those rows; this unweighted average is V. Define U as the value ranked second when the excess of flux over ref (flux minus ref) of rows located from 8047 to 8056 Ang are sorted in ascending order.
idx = 0.22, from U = 1.3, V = 1.8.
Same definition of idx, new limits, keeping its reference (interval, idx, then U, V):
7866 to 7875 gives 0.85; 2.1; 2.7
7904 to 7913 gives -0.16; 0.6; 0.7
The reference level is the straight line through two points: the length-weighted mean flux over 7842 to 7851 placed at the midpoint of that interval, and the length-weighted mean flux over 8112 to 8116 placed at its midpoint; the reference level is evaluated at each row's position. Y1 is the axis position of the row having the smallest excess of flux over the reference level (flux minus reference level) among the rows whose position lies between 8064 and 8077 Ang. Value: 8075.84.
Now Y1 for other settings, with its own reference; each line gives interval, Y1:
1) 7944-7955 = 7944.89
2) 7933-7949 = 7941.23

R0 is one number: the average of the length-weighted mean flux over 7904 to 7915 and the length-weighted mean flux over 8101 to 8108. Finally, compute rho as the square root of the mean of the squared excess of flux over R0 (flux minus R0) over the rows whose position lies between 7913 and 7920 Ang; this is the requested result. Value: 4.1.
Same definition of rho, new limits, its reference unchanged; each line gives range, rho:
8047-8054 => 3.6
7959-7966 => 3.8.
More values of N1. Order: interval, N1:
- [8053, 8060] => 7.40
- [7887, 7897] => 7.31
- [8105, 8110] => 6.79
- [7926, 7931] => 7.46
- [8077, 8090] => 6.74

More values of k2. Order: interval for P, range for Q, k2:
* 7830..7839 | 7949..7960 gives 1.3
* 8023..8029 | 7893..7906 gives -3.8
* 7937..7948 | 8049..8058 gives 7.6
